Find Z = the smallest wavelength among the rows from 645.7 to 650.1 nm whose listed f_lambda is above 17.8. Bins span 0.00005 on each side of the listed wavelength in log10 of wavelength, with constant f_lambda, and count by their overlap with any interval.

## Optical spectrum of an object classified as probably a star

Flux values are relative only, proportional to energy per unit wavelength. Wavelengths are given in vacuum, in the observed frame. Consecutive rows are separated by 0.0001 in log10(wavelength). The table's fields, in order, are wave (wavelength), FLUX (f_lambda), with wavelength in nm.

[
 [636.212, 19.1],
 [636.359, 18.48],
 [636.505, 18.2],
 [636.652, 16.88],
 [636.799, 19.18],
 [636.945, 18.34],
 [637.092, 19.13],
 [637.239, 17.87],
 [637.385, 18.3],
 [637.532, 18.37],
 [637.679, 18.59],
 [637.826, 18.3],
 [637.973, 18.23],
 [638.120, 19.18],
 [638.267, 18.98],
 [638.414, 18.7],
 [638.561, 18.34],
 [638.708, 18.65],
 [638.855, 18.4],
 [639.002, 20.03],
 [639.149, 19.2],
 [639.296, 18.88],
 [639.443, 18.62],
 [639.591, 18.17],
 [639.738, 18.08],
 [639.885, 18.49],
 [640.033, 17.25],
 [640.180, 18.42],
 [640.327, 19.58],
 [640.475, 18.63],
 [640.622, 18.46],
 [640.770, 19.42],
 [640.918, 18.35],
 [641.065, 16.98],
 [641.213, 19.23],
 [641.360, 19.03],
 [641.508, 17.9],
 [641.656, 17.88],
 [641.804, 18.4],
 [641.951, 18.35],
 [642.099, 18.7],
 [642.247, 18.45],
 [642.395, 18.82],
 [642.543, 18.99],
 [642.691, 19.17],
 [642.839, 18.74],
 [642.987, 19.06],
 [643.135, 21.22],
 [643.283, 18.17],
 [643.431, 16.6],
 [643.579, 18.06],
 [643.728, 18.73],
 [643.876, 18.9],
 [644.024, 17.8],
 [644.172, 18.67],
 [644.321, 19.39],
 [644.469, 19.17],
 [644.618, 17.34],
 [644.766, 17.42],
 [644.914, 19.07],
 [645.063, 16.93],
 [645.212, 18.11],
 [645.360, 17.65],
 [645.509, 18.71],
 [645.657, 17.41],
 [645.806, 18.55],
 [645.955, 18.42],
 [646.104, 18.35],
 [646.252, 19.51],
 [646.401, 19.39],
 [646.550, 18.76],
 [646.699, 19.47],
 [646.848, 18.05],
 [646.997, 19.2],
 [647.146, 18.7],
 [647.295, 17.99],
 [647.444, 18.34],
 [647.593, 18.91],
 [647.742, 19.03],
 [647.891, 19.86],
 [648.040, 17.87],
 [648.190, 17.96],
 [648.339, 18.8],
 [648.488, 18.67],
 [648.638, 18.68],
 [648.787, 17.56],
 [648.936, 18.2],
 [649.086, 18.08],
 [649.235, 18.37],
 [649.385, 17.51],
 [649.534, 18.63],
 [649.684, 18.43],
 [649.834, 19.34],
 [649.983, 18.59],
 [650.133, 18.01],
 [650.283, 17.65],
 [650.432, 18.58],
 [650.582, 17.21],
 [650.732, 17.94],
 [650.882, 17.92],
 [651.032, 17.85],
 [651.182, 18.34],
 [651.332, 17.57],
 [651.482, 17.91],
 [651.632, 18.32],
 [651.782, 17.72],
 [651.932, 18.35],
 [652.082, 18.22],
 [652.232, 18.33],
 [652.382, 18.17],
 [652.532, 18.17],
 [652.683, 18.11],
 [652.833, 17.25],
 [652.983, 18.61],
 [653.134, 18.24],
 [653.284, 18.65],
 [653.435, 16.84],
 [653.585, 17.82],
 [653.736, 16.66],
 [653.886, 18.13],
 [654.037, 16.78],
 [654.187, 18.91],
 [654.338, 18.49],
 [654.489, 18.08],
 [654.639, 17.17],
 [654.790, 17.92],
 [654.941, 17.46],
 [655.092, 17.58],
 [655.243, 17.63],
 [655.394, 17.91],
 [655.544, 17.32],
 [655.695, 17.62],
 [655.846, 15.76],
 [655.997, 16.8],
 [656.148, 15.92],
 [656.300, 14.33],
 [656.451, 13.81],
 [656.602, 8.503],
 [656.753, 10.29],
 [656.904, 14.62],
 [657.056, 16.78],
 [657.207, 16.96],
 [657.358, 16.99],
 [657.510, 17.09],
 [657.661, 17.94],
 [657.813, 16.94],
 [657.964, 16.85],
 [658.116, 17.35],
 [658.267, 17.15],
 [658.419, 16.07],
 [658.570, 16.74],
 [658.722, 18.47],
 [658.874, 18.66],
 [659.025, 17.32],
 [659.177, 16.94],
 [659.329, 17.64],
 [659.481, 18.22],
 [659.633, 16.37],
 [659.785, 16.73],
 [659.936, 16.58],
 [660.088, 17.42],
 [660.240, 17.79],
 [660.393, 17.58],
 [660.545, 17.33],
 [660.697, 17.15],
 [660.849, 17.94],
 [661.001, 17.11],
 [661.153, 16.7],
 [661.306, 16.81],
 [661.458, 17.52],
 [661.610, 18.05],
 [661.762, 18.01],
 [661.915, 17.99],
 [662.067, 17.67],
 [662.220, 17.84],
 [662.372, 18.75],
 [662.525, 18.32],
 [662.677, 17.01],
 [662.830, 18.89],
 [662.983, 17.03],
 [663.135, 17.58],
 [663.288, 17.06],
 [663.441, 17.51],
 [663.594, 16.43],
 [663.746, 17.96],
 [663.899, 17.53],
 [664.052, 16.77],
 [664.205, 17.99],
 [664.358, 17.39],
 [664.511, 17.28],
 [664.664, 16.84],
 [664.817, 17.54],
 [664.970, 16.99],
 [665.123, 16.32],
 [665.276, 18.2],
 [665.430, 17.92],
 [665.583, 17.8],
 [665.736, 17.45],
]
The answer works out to 645.806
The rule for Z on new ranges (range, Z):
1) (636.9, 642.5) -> 636.945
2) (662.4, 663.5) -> 662.525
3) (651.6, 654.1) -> 651.632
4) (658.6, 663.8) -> 658.722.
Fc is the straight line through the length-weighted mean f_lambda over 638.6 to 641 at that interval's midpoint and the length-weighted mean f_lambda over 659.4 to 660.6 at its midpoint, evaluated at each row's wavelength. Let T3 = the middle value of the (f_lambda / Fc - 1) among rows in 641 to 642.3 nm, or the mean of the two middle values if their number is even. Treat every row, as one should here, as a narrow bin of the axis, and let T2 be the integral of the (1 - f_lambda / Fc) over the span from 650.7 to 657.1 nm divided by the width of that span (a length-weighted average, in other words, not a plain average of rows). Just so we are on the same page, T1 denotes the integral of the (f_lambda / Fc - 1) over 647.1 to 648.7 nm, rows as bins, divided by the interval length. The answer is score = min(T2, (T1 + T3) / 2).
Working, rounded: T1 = 0.029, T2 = 0.034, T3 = -0.01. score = 0.011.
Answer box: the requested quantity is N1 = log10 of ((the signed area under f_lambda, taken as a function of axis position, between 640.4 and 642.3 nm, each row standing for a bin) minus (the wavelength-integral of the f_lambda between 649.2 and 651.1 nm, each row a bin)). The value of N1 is -0.25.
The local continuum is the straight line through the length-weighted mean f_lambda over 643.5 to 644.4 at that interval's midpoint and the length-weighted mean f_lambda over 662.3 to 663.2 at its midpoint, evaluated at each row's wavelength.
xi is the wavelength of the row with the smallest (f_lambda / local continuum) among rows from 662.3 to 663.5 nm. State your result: 662.677 nm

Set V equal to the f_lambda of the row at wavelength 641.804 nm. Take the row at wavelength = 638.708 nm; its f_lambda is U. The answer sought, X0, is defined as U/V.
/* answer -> 1.01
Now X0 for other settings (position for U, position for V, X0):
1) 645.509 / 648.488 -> 1.00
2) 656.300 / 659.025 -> 0.83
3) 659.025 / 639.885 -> 0.94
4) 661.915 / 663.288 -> 1.05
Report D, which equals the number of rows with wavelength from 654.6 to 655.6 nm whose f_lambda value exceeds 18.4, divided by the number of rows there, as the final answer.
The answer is 0.0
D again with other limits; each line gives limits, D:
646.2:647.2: 0.9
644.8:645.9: 0.4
